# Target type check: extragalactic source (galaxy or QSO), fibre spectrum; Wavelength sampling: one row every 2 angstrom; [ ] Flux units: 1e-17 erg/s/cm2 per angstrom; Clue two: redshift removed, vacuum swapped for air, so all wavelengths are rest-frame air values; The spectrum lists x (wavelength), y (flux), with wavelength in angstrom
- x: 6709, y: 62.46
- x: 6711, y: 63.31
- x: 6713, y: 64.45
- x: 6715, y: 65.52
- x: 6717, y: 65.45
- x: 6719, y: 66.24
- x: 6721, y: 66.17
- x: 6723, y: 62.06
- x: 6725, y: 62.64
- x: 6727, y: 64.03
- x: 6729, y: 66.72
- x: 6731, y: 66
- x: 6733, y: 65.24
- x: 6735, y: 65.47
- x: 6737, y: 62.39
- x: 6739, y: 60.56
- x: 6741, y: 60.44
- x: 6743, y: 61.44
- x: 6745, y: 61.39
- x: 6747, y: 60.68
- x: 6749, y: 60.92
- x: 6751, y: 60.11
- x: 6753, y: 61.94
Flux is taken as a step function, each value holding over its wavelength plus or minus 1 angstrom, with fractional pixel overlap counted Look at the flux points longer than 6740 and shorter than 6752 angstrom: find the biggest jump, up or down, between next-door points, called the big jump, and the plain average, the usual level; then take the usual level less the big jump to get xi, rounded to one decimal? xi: 59.8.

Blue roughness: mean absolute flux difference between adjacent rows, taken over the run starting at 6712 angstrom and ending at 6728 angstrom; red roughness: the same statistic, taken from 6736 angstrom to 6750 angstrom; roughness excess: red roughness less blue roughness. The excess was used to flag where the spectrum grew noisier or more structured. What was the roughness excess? -0.50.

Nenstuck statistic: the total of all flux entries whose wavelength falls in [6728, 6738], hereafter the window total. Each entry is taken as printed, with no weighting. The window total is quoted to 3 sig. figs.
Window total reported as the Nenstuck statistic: 326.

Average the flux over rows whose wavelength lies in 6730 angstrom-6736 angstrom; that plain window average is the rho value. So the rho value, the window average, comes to 65.6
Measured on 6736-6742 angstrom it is 61.1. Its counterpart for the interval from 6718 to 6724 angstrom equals 64.8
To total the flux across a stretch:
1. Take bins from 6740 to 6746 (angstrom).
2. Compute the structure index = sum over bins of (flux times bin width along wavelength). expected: 367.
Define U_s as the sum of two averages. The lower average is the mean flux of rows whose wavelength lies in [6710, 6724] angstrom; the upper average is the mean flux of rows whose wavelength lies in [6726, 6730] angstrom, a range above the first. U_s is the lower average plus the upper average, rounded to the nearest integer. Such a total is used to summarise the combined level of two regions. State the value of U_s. 130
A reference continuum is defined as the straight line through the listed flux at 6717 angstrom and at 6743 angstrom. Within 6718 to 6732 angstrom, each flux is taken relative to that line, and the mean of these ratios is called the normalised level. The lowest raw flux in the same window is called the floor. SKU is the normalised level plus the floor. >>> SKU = 63.1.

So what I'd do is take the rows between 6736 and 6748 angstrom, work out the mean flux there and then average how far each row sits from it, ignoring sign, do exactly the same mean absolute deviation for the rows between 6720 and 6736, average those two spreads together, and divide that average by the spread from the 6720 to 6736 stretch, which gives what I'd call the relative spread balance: 0.71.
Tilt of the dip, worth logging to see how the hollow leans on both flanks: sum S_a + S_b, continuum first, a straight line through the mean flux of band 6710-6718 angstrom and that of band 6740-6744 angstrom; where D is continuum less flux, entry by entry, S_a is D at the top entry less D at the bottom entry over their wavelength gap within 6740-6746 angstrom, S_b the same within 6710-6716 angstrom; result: -1.1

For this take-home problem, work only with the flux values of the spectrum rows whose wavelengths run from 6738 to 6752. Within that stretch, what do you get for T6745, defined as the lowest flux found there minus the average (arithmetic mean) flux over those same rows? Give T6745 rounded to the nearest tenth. -0.7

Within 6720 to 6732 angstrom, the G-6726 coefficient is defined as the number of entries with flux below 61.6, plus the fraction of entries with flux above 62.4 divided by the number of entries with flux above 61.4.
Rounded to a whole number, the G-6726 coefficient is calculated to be 0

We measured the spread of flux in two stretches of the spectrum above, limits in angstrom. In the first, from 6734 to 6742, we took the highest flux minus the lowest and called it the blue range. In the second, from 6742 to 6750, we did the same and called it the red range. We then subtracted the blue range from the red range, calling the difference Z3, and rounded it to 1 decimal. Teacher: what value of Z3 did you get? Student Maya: -4.3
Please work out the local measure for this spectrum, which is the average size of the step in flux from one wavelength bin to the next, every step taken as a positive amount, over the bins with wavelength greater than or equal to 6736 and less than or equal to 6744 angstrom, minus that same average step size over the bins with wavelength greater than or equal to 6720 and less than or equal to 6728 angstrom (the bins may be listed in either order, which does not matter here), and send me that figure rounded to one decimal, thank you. -1.0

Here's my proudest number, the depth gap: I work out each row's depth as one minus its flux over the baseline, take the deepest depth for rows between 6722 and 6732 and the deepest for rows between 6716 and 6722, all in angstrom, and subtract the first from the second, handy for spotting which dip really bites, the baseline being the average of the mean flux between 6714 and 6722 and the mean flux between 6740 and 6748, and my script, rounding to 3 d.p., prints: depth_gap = -0.053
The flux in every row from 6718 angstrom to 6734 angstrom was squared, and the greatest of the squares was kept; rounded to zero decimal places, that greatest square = 4452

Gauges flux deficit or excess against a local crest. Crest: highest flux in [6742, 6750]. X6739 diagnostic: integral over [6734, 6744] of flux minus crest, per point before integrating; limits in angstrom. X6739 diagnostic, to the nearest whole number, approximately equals 6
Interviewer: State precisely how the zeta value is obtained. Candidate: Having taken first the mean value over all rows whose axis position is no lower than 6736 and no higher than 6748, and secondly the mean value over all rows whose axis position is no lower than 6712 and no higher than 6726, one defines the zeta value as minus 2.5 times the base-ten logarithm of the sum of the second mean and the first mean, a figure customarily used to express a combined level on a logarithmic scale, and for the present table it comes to -5.25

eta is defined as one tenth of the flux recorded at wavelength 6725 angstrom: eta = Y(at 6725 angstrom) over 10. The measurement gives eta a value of 6.26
